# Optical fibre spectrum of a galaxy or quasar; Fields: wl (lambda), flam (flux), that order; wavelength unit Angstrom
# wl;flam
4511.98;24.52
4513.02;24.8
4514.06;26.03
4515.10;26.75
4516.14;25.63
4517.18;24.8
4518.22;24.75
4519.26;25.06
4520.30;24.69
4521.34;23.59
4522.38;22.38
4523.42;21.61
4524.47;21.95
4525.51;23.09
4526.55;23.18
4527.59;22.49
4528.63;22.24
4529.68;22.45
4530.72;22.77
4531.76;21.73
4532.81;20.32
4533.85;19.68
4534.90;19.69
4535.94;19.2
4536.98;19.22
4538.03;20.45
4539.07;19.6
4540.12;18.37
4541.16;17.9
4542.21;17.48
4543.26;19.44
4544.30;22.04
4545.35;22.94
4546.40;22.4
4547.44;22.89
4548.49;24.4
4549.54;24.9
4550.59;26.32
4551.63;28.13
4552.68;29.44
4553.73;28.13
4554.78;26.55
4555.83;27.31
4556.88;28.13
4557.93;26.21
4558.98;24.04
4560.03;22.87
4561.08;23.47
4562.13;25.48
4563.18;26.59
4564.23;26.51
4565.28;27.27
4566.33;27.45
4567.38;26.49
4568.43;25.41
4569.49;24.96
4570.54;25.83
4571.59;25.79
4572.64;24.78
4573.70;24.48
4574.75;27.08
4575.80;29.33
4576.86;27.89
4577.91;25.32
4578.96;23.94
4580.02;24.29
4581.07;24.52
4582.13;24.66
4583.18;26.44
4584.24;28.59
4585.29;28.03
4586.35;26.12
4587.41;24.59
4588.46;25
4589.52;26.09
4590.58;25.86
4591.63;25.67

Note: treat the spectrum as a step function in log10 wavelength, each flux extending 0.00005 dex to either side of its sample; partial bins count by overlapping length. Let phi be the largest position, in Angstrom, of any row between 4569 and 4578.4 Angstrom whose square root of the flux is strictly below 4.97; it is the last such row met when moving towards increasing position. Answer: 4573.70 Angstrom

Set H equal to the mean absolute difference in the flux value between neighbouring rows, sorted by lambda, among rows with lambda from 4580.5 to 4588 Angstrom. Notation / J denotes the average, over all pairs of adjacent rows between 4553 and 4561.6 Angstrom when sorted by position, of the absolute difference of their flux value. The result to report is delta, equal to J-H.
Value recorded -0.1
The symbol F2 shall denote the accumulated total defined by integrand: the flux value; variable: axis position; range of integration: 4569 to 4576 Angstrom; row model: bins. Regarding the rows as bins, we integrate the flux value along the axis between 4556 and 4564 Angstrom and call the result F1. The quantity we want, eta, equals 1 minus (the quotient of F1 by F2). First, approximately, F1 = 203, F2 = 181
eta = -0.12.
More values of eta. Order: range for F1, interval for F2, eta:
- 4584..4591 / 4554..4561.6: 0.06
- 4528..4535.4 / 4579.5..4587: 0.19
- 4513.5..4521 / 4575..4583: 0.08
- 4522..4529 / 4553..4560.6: 0.21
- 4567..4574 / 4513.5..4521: 0.07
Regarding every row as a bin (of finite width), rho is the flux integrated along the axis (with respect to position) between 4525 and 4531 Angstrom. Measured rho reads 136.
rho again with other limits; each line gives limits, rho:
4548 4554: 161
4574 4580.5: 171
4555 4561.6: 168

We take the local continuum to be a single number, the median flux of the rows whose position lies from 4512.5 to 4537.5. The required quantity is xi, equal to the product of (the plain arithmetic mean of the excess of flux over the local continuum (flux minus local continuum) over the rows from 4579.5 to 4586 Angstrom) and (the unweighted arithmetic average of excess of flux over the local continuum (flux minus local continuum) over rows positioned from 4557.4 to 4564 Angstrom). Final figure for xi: 7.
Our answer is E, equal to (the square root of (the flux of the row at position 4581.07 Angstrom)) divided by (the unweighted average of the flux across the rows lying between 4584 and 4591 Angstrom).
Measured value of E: 0.188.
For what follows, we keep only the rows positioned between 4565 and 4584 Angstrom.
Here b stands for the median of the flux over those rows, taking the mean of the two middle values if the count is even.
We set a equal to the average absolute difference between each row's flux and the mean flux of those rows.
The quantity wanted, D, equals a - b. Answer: -24.4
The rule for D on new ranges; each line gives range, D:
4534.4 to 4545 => -18.4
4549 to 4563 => -24.7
